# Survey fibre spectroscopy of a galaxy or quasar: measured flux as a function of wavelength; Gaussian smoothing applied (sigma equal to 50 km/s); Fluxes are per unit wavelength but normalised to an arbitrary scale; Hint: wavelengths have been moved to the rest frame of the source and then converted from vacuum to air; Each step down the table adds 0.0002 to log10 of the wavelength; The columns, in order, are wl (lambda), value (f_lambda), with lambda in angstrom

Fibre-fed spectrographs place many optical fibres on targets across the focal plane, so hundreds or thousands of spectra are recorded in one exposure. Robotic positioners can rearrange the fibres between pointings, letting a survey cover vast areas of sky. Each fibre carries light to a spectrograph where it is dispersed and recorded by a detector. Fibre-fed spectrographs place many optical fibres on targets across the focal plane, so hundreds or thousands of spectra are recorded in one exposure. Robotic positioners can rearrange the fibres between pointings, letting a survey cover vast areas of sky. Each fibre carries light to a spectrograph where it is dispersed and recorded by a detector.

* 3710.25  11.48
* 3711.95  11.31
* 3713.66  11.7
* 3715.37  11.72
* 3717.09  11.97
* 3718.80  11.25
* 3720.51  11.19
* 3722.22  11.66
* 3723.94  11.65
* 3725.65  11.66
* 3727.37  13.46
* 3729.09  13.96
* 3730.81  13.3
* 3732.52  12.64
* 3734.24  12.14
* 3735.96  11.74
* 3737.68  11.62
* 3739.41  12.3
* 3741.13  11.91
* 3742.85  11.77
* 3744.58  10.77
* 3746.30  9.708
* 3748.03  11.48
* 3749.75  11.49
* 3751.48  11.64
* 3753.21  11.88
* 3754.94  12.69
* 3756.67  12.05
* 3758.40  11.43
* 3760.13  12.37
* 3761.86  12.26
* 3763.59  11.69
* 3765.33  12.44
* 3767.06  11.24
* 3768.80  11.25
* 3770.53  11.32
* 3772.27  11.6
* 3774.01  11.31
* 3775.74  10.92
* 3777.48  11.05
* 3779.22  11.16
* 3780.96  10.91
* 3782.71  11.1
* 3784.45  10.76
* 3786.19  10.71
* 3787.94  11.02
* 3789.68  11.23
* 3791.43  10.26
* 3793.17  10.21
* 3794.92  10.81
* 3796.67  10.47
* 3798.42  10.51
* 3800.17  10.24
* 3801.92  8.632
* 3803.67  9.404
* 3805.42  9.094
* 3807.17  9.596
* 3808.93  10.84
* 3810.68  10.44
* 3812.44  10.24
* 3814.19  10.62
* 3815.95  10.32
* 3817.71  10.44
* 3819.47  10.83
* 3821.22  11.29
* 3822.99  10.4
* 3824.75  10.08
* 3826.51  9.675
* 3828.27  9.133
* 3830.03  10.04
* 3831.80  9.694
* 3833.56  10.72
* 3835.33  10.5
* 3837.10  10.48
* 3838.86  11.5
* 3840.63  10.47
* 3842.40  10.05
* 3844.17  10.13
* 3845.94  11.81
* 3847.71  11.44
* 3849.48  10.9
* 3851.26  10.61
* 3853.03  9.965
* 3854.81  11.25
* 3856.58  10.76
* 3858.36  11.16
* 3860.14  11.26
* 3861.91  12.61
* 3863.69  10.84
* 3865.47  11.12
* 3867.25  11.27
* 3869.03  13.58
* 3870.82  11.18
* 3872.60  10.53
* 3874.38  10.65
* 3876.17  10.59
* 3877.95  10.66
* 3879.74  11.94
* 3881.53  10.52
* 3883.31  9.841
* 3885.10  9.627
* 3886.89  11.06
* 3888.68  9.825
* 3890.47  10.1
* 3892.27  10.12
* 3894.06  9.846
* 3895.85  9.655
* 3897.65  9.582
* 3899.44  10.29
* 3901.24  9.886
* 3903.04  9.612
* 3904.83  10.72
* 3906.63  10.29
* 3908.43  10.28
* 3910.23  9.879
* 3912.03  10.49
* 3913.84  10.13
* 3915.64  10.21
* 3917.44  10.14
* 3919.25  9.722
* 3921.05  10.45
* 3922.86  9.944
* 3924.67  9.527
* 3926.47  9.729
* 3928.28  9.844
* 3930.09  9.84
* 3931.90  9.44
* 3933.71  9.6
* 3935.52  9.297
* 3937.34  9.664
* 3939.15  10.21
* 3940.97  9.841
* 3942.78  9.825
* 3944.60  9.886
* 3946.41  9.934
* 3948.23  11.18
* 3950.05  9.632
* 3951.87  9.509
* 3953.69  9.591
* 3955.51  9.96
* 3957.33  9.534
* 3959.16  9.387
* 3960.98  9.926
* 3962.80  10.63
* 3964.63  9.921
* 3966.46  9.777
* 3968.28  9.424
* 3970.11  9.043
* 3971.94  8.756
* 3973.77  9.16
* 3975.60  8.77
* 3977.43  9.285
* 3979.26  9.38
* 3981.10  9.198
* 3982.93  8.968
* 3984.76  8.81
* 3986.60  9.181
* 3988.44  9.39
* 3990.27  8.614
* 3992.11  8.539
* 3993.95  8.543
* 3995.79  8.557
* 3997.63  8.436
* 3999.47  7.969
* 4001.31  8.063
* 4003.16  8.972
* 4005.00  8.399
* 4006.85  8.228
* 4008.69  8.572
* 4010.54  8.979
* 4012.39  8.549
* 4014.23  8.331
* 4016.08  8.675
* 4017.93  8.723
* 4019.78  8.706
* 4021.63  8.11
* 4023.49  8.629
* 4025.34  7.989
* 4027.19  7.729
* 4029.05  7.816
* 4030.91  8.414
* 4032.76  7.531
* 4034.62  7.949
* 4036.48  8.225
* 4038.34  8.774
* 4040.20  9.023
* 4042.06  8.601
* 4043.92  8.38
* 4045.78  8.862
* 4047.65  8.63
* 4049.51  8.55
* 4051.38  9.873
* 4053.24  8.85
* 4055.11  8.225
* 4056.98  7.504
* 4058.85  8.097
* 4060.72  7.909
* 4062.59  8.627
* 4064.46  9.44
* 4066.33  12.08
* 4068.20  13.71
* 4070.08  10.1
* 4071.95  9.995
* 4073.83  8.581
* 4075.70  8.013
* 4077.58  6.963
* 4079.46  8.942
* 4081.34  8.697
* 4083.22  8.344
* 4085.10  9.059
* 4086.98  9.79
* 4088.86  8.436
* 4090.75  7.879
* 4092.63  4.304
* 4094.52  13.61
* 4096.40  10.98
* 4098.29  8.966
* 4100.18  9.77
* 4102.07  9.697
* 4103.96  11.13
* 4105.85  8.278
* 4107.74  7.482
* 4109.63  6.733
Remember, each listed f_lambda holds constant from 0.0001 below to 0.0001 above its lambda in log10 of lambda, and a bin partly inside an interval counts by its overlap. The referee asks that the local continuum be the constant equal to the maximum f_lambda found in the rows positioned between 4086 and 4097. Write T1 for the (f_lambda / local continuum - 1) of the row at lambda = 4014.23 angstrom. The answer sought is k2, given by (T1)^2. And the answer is 0.150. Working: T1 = -0.39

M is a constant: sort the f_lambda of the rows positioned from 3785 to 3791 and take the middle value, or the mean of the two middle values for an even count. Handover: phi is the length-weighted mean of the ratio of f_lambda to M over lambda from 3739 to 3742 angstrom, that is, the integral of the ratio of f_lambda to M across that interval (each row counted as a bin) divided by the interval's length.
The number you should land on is 1.10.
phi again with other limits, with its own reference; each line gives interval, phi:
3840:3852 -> 0.98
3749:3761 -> 1.08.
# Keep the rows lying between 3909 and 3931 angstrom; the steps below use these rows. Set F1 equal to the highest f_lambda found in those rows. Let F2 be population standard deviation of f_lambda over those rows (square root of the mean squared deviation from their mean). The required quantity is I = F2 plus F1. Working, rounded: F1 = 10.49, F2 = 0.28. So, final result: 10.8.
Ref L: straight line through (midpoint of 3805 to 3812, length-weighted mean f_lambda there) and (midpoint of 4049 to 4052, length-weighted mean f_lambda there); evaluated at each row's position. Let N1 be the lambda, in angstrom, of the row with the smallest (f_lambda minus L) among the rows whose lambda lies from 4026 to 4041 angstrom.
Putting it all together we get 4032.76 angstrom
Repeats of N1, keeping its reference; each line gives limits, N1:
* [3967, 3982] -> 3971.94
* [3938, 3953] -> 3951.87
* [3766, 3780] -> 3775.74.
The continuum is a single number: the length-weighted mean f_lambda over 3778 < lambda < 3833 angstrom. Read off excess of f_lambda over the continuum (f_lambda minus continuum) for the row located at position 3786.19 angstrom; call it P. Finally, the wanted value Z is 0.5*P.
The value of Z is 0.2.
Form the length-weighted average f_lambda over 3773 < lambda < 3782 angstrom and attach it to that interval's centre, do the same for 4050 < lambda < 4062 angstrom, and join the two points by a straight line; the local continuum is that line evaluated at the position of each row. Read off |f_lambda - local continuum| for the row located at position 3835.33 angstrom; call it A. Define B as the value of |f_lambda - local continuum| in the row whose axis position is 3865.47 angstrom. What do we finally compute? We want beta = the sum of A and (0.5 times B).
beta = 0.5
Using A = 0.0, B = 0.9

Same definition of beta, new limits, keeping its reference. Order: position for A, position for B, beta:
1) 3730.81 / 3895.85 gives 1.9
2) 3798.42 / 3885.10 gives 0.6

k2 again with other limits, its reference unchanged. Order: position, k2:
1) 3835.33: 0.052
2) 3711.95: 0.029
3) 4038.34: 0.126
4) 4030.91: 0.146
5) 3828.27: 0.108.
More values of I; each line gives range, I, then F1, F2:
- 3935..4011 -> 11.9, 11.18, 0.68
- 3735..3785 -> 13.3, 12.69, 0.61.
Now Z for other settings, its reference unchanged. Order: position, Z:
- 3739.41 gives 1.0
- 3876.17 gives 0.1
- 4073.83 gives -0.9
